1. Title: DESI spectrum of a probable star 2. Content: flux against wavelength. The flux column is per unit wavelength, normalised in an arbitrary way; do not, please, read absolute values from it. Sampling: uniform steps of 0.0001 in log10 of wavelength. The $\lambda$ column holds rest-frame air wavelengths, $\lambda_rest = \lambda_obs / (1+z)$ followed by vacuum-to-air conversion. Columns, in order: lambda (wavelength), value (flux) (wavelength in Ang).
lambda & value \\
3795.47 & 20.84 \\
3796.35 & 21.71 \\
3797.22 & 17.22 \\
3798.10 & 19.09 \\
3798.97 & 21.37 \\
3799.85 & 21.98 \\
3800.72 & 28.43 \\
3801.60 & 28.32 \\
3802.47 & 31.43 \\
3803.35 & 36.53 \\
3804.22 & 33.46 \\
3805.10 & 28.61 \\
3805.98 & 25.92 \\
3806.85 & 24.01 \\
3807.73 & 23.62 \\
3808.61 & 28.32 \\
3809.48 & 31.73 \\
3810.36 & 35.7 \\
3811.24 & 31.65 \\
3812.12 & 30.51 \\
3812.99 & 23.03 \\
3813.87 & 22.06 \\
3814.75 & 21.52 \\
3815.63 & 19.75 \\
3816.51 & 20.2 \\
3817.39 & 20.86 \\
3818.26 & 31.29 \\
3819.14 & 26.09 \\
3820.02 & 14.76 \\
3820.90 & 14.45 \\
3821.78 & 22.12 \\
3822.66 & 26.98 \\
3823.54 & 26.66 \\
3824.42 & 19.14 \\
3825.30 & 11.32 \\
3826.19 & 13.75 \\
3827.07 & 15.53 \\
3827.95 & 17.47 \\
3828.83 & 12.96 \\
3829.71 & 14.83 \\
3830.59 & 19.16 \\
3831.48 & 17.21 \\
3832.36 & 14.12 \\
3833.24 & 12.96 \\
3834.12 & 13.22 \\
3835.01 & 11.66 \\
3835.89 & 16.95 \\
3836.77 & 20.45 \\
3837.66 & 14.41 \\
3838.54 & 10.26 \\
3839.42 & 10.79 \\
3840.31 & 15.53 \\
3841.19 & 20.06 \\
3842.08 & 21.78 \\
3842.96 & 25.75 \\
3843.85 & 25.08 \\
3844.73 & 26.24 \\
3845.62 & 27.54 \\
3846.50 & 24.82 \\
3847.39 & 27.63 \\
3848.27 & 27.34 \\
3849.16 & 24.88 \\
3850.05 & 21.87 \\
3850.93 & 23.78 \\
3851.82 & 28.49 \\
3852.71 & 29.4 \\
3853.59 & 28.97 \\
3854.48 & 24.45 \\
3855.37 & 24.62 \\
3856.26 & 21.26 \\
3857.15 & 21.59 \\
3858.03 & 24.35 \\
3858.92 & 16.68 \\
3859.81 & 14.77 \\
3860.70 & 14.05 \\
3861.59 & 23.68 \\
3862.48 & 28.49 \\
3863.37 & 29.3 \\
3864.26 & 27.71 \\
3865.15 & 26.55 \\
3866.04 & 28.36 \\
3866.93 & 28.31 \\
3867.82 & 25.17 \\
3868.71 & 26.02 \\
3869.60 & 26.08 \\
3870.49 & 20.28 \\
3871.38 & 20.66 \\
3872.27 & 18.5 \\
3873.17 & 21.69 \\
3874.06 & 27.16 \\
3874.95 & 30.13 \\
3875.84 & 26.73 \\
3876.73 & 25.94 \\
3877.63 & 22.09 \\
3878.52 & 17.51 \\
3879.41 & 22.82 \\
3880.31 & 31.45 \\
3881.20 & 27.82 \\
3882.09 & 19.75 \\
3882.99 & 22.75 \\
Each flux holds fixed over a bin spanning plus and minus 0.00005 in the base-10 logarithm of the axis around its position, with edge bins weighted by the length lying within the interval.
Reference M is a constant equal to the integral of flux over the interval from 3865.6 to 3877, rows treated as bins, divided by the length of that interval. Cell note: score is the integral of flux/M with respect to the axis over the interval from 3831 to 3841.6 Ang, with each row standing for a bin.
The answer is 6.3 Ang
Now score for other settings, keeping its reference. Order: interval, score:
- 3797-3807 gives 10.7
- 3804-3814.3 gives 11.6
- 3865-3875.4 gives 10.3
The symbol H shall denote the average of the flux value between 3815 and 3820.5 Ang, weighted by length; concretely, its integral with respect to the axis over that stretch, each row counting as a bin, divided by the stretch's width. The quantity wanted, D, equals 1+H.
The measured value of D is 23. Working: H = 22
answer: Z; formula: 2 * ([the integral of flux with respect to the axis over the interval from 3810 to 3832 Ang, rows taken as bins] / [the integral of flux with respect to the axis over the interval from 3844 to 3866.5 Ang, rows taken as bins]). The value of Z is 1.67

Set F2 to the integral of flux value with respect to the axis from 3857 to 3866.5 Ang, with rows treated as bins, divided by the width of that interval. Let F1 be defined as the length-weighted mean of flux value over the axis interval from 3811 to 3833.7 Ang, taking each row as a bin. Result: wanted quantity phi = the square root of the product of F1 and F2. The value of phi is 21.5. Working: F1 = 19.9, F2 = 23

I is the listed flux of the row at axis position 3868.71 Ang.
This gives 26.02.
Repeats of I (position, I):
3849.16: 24.88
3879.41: 22.82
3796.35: 21.71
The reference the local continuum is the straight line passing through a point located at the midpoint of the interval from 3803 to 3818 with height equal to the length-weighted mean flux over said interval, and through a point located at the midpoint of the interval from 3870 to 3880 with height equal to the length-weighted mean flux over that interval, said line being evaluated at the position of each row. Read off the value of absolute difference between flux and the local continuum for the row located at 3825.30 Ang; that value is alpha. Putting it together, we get 15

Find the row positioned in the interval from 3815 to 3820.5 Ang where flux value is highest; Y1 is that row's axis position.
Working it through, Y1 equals 3818.26 Ang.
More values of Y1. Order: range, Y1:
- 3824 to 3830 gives 3824.42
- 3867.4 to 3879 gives 3874.95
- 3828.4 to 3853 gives 3852.71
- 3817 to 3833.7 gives 3818.26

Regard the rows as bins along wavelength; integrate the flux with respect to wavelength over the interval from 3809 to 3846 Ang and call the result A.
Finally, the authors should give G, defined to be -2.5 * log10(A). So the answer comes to -7.2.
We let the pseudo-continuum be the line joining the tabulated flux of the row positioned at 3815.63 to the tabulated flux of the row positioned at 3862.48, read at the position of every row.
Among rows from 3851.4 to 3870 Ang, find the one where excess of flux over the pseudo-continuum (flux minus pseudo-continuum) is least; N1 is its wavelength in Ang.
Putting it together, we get 3860.70 Ang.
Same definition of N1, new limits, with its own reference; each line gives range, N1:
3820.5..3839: 3838.54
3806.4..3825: 3820.90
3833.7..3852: 3838.54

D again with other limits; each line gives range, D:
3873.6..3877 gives 29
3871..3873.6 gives 21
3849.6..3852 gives 25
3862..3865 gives 29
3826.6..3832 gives 17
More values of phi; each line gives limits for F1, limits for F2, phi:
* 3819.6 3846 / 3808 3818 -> 21.5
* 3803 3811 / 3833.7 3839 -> 20.8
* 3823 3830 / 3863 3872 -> 20.7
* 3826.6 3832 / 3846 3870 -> 20.0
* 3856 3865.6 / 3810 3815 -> 24.9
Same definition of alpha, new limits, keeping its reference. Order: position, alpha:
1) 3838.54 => 15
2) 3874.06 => 4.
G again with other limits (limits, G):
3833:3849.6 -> -6.3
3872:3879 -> -5.6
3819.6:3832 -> -5.8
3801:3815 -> -6.5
